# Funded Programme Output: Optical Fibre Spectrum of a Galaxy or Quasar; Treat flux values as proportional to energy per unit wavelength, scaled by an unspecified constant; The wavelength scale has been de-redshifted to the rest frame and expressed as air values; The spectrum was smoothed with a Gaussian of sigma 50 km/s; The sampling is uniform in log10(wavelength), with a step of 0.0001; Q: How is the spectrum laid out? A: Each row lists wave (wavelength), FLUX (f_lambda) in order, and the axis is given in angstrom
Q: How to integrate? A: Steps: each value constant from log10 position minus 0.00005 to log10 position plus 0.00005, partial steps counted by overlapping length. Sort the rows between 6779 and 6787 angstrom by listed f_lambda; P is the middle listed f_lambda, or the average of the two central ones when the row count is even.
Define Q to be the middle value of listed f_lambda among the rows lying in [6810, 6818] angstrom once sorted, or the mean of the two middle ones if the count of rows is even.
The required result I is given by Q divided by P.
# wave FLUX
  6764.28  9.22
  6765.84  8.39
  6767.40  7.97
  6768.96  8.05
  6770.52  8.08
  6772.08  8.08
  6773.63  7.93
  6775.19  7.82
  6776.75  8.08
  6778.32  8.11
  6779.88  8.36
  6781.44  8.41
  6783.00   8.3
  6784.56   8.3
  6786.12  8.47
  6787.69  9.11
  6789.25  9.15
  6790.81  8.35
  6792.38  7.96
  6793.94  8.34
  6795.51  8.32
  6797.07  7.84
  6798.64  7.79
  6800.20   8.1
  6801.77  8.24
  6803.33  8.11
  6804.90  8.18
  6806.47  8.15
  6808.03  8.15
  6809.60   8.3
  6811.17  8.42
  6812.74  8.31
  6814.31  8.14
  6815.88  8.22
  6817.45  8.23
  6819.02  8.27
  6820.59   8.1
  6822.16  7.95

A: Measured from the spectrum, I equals 0.98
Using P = 8.36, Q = 8.23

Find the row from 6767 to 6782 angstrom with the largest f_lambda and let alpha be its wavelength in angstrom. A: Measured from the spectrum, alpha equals 6781.44 angstrom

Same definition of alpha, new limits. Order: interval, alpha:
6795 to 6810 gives 6795.51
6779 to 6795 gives 6789.25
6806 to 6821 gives 6811.17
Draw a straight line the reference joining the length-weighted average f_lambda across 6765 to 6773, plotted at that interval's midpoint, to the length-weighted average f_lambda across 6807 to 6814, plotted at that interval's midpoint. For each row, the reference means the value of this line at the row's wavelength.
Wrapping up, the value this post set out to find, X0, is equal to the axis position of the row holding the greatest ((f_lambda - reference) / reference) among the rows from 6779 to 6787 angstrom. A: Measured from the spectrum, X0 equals 6786.12 angstrom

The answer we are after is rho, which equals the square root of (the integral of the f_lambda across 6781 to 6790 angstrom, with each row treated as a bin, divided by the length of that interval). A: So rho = 2.938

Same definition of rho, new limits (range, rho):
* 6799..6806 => 2.853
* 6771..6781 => 2.842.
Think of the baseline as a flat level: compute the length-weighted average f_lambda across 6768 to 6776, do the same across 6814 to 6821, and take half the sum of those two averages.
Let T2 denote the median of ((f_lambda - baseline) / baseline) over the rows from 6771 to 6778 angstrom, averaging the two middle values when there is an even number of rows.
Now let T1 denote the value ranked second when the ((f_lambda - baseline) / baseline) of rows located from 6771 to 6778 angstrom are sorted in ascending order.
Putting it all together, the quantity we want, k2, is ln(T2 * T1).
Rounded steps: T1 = -0.021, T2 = -0.01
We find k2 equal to -8.3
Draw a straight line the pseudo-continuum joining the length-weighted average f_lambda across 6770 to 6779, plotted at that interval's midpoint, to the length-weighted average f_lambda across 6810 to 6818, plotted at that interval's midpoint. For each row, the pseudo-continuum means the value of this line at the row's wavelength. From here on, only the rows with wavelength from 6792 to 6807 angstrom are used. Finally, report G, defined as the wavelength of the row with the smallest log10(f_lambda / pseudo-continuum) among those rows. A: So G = 6798.64 angstrom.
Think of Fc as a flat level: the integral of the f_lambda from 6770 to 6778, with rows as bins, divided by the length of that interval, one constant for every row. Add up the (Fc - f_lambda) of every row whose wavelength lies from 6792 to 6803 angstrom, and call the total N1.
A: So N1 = -0.6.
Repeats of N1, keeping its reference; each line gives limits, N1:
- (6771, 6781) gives -0.4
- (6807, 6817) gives -1.5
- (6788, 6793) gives -1.5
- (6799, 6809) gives -0.9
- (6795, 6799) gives 0.1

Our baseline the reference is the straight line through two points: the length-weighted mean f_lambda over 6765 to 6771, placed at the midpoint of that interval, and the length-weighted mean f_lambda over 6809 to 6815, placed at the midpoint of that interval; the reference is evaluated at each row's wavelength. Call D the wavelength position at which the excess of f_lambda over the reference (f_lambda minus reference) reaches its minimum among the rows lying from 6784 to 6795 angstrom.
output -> 6792.38 angstrom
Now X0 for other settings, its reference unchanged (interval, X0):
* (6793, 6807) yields 6793.94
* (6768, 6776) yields 6770.52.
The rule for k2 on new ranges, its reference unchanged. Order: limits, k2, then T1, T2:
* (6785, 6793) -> -6.6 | 0.031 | 0.05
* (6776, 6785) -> -10.3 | 0.001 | 0.02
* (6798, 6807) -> -14.2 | 0.000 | 0.00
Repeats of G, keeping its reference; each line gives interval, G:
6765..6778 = 6775.19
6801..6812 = 6803.33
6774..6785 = 6775.19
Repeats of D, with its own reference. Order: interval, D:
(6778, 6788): 6778.32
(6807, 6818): 6814.31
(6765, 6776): 6775.19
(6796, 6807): 6798.64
